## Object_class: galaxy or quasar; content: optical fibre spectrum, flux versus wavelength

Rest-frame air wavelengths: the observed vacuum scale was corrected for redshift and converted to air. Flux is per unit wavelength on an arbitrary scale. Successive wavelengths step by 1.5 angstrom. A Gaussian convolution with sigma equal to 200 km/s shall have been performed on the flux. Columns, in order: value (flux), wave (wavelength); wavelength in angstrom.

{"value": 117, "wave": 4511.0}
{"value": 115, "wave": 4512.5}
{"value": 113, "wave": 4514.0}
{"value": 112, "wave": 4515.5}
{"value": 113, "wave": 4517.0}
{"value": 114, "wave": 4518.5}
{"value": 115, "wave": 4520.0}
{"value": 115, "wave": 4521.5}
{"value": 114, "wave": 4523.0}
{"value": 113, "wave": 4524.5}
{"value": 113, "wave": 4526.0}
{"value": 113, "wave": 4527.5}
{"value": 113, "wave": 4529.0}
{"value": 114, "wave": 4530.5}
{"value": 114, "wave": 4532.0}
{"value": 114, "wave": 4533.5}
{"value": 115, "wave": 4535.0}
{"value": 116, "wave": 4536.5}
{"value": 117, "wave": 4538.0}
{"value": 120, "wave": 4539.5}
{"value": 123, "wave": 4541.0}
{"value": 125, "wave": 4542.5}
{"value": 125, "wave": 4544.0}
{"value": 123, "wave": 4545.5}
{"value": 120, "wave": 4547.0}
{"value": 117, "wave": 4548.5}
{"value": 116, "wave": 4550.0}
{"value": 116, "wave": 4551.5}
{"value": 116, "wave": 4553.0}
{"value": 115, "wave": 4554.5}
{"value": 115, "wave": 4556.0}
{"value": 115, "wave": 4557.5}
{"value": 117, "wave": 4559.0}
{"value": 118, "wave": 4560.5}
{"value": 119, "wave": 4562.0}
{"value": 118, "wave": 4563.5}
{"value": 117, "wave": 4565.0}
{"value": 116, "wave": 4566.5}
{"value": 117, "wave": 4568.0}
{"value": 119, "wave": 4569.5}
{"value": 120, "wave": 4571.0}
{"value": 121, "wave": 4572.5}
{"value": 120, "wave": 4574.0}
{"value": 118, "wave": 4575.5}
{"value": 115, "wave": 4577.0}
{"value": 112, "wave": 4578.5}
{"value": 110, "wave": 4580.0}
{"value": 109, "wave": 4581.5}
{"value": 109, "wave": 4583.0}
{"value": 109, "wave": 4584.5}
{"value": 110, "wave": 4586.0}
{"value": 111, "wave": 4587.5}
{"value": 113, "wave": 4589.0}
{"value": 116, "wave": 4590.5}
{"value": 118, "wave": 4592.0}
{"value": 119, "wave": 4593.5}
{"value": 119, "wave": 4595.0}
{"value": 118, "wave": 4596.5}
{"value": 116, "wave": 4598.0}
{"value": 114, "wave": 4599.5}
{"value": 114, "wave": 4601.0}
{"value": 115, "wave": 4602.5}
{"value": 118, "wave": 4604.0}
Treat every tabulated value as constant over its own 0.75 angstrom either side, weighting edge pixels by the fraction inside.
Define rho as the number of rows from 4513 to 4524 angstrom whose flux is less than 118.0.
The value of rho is 7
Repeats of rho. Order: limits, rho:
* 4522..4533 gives 7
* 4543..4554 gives 4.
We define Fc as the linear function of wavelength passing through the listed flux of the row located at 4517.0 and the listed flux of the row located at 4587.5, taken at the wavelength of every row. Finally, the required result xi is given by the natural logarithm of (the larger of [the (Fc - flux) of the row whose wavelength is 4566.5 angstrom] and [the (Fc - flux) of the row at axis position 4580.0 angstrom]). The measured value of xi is 0.2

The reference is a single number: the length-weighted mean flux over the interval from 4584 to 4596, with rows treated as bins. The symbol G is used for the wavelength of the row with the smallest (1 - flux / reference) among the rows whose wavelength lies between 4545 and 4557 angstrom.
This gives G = 4545.5 angstrom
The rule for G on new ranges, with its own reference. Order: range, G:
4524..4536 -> 4535.0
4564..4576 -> 4572.5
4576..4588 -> 4577.0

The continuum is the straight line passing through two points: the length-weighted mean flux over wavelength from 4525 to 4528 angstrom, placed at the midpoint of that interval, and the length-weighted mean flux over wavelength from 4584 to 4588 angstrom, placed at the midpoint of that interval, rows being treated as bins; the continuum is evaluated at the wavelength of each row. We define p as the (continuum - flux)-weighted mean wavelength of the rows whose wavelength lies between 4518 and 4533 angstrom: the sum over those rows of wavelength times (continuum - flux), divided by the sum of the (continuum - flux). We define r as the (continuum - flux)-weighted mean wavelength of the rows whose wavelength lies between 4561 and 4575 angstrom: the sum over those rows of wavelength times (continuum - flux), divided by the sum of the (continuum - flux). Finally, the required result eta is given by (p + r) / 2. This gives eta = 4546.5 angstrom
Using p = 4524.5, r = 4568.6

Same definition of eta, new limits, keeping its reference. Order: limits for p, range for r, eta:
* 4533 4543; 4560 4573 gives 4553.5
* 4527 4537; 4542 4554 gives 4540.3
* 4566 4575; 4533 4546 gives 4556.2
